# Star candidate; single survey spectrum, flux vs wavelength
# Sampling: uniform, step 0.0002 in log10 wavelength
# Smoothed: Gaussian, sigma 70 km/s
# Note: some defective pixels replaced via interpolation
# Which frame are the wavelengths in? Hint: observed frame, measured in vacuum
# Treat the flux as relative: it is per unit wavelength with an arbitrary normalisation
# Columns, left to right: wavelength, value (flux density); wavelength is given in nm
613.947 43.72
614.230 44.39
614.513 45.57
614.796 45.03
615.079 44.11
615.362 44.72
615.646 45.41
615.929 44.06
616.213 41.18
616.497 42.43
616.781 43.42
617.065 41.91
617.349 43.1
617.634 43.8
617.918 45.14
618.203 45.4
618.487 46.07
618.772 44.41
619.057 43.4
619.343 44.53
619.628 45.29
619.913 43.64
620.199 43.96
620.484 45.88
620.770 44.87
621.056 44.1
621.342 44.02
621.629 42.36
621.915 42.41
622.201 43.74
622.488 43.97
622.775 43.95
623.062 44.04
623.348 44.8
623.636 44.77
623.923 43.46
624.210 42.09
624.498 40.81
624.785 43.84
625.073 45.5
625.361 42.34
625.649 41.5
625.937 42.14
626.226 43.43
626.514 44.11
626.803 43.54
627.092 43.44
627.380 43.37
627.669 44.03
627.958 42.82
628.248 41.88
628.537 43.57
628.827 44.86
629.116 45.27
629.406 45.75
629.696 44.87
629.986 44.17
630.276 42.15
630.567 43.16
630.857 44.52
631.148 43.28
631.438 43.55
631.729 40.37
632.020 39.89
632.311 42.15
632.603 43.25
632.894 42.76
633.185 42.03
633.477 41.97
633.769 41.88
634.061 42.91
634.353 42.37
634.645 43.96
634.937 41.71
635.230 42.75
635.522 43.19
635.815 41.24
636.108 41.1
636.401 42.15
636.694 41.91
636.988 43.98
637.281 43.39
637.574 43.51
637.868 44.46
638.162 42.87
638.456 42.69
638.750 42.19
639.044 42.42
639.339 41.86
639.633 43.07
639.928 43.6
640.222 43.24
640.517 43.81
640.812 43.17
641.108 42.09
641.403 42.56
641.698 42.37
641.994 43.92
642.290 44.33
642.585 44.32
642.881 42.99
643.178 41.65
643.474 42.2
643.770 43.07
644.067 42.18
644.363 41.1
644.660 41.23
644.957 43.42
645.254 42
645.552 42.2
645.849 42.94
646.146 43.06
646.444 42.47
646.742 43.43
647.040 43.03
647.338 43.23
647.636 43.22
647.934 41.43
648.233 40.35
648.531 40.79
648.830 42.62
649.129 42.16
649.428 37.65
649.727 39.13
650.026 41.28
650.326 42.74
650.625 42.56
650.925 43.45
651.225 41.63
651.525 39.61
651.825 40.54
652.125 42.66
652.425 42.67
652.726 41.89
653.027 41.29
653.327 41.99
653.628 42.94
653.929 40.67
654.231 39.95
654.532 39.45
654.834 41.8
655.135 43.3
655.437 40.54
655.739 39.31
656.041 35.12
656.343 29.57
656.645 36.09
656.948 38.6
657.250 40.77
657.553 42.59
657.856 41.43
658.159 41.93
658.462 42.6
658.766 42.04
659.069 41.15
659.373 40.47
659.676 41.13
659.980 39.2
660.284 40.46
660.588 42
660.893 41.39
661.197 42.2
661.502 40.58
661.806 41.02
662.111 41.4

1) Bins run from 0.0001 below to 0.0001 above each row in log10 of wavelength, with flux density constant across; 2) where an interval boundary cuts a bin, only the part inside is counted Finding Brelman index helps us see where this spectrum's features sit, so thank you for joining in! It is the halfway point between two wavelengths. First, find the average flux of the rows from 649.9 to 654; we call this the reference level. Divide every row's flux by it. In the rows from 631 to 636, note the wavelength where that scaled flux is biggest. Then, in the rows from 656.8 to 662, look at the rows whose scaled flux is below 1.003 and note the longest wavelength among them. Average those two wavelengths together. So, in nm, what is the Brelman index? 648.23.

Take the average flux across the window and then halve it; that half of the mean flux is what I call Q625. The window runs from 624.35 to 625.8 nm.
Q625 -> 21.4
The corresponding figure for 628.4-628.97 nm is 22.1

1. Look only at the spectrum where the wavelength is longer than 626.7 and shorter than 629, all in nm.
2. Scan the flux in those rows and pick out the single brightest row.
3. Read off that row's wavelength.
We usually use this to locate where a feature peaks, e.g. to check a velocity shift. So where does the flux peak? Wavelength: 628.827 nm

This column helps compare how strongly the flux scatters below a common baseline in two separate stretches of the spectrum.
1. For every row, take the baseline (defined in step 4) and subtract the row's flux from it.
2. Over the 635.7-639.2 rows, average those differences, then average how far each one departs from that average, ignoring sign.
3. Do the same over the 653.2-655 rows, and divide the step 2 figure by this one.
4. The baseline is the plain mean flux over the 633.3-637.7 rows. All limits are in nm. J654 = 0.7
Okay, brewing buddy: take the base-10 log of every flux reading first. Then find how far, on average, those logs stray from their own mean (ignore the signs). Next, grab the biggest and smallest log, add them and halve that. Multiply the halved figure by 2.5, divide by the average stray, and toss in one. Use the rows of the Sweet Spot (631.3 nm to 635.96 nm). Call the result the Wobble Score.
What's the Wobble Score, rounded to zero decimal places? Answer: 467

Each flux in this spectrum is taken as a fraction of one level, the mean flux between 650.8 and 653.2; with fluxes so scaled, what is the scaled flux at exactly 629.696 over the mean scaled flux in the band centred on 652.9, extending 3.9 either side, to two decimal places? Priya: 1.11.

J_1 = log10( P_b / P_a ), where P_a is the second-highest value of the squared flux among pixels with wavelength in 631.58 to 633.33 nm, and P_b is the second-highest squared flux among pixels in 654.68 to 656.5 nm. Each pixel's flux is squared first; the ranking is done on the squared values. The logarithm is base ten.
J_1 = -0.020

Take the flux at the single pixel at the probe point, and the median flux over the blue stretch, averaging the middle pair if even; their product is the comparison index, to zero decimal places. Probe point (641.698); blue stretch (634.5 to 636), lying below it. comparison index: 1811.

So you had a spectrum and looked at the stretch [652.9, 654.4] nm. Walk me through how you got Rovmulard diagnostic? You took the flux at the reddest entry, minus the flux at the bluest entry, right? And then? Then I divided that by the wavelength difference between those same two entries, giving -1.1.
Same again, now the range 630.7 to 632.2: -4.0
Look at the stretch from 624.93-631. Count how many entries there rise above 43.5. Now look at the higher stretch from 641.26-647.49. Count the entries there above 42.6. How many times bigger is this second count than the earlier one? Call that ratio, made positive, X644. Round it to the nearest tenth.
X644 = 1.0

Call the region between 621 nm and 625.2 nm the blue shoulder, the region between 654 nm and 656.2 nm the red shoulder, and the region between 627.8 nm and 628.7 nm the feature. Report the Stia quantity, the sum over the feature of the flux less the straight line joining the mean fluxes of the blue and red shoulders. -1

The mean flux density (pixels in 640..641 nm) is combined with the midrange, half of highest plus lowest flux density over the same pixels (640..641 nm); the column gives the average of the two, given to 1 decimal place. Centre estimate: 43.4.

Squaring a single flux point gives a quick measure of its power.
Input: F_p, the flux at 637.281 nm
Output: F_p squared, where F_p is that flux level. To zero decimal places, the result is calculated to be 1883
